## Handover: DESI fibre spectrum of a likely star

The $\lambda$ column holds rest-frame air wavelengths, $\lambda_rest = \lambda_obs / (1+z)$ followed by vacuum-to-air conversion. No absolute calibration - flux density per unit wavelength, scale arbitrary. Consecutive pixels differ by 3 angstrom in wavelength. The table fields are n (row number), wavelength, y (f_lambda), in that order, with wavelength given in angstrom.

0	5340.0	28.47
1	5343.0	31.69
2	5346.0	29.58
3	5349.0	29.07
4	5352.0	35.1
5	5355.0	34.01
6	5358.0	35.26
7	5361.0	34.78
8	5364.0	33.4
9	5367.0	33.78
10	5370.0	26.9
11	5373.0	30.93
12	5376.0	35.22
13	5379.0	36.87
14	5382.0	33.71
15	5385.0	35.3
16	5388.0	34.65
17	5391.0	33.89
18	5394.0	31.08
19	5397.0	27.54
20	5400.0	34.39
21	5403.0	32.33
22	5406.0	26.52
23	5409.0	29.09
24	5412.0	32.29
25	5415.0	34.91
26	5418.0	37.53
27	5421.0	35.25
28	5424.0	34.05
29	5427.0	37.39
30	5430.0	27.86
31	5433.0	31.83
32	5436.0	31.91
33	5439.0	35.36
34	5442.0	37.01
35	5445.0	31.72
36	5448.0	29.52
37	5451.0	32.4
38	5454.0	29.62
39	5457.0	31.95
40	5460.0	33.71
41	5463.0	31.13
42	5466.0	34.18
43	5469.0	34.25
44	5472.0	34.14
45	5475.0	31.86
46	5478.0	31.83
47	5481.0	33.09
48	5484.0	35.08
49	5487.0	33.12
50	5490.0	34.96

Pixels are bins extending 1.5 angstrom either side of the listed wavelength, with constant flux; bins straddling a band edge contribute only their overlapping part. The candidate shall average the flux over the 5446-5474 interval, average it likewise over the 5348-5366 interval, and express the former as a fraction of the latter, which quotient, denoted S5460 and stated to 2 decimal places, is 0.96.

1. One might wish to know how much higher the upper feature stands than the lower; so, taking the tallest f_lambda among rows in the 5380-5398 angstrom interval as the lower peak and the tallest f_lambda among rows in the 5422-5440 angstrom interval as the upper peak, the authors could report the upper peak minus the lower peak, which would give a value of 2.1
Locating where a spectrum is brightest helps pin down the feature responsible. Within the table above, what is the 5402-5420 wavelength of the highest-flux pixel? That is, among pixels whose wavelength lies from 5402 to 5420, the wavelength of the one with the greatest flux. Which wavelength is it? 5418.0 angstrom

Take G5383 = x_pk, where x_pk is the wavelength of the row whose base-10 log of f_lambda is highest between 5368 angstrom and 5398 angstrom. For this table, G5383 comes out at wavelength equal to 5379.0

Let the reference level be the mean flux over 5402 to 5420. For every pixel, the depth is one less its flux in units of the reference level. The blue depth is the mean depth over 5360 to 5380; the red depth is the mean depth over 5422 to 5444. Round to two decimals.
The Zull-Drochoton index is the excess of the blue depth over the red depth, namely 0.02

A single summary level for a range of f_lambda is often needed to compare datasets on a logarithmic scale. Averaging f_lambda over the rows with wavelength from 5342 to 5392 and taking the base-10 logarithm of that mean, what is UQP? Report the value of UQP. 1.52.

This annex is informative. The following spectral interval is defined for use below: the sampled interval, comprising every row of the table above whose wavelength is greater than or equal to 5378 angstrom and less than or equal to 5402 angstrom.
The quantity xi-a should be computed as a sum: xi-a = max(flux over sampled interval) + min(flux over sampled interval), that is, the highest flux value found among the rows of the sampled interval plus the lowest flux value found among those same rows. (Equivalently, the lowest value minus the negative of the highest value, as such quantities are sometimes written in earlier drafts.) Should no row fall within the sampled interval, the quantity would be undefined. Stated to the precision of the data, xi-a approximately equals 64.4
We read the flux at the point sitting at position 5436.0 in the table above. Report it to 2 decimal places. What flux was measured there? 31.91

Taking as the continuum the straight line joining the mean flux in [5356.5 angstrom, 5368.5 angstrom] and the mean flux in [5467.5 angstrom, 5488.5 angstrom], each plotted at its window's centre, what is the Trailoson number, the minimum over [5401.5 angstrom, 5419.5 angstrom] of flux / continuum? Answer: 0.78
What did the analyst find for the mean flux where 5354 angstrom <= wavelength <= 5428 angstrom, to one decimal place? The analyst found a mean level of 33.2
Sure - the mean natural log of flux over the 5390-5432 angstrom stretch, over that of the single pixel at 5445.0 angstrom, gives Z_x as 1.00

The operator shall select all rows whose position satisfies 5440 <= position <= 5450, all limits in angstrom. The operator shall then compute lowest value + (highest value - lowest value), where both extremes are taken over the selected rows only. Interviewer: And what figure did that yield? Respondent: 37.0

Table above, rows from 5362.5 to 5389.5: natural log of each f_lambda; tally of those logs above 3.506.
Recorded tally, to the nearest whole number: 7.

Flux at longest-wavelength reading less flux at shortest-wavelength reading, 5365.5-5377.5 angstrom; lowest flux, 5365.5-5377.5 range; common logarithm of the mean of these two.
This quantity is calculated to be 1.15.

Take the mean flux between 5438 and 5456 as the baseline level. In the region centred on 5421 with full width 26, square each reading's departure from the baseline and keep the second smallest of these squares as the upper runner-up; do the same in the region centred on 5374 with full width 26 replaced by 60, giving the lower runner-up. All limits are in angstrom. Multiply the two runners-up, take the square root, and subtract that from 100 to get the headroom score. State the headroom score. 99.4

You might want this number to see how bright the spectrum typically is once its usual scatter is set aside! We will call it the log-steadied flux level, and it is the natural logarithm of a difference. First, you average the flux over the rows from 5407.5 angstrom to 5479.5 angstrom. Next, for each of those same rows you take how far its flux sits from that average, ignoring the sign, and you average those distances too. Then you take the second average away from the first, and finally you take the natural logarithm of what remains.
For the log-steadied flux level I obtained 3.43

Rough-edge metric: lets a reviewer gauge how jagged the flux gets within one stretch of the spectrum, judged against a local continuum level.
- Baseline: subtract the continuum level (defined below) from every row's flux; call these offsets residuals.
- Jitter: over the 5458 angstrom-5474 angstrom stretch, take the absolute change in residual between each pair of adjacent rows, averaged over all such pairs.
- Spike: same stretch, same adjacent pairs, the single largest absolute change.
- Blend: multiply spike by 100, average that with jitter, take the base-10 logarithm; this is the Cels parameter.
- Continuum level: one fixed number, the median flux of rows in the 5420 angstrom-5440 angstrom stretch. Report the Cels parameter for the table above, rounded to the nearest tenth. 2.2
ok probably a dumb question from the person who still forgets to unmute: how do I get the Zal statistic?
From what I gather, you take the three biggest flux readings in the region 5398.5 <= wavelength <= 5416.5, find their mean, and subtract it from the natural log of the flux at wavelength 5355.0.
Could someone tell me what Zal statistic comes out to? -30.4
